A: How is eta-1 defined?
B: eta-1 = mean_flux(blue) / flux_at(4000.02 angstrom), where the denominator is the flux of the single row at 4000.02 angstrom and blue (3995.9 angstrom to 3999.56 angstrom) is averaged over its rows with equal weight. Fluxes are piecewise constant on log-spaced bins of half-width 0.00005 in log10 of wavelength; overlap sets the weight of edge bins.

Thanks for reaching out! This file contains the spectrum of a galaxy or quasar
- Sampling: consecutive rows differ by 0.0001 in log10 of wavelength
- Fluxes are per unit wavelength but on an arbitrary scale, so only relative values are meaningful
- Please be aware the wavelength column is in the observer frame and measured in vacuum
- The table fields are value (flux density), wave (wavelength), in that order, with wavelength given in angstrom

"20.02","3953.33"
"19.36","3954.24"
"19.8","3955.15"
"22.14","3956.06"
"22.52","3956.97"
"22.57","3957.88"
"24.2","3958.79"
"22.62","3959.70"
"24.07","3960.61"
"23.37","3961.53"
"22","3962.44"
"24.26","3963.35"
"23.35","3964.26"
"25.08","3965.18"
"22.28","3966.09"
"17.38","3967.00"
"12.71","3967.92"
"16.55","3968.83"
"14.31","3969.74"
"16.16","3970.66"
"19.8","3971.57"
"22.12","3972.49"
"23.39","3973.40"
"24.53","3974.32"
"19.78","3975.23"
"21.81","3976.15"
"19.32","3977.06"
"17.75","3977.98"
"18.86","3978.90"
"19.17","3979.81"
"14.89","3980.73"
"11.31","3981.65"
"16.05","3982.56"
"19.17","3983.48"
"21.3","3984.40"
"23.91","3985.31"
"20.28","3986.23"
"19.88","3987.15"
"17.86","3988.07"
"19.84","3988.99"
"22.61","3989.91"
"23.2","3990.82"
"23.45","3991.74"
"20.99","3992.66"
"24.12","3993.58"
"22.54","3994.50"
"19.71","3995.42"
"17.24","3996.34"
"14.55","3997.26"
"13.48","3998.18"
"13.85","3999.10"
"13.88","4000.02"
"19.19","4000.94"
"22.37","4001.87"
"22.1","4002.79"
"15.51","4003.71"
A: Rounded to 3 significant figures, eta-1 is 1.06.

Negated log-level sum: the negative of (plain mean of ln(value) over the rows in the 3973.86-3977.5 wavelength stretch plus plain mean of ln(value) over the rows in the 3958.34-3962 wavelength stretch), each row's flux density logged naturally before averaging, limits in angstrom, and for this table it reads -6.22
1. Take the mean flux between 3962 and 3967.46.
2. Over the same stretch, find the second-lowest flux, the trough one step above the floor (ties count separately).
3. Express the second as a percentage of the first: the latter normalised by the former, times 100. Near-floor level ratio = 98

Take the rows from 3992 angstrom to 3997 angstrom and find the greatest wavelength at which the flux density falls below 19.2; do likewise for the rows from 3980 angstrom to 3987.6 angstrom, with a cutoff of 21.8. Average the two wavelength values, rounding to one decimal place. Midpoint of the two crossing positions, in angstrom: 3991.7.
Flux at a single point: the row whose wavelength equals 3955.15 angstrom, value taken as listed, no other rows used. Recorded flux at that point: 19.8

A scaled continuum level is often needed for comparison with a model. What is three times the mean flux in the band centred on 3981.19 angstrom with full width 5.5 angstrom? 50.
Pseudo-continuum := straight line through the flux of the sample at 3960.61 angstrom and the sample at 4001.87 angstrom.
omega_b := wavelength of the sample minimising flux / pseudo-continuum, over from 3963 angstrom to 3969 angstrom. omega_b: 3967.92 angstrom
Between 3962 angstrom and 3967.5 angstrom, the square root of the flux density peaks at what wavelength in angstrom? 3965.18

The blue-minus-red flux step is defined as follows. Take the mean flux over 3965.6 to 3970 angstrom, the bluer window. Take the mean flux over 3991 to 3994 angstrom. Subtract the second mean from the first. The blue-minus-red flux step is -6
